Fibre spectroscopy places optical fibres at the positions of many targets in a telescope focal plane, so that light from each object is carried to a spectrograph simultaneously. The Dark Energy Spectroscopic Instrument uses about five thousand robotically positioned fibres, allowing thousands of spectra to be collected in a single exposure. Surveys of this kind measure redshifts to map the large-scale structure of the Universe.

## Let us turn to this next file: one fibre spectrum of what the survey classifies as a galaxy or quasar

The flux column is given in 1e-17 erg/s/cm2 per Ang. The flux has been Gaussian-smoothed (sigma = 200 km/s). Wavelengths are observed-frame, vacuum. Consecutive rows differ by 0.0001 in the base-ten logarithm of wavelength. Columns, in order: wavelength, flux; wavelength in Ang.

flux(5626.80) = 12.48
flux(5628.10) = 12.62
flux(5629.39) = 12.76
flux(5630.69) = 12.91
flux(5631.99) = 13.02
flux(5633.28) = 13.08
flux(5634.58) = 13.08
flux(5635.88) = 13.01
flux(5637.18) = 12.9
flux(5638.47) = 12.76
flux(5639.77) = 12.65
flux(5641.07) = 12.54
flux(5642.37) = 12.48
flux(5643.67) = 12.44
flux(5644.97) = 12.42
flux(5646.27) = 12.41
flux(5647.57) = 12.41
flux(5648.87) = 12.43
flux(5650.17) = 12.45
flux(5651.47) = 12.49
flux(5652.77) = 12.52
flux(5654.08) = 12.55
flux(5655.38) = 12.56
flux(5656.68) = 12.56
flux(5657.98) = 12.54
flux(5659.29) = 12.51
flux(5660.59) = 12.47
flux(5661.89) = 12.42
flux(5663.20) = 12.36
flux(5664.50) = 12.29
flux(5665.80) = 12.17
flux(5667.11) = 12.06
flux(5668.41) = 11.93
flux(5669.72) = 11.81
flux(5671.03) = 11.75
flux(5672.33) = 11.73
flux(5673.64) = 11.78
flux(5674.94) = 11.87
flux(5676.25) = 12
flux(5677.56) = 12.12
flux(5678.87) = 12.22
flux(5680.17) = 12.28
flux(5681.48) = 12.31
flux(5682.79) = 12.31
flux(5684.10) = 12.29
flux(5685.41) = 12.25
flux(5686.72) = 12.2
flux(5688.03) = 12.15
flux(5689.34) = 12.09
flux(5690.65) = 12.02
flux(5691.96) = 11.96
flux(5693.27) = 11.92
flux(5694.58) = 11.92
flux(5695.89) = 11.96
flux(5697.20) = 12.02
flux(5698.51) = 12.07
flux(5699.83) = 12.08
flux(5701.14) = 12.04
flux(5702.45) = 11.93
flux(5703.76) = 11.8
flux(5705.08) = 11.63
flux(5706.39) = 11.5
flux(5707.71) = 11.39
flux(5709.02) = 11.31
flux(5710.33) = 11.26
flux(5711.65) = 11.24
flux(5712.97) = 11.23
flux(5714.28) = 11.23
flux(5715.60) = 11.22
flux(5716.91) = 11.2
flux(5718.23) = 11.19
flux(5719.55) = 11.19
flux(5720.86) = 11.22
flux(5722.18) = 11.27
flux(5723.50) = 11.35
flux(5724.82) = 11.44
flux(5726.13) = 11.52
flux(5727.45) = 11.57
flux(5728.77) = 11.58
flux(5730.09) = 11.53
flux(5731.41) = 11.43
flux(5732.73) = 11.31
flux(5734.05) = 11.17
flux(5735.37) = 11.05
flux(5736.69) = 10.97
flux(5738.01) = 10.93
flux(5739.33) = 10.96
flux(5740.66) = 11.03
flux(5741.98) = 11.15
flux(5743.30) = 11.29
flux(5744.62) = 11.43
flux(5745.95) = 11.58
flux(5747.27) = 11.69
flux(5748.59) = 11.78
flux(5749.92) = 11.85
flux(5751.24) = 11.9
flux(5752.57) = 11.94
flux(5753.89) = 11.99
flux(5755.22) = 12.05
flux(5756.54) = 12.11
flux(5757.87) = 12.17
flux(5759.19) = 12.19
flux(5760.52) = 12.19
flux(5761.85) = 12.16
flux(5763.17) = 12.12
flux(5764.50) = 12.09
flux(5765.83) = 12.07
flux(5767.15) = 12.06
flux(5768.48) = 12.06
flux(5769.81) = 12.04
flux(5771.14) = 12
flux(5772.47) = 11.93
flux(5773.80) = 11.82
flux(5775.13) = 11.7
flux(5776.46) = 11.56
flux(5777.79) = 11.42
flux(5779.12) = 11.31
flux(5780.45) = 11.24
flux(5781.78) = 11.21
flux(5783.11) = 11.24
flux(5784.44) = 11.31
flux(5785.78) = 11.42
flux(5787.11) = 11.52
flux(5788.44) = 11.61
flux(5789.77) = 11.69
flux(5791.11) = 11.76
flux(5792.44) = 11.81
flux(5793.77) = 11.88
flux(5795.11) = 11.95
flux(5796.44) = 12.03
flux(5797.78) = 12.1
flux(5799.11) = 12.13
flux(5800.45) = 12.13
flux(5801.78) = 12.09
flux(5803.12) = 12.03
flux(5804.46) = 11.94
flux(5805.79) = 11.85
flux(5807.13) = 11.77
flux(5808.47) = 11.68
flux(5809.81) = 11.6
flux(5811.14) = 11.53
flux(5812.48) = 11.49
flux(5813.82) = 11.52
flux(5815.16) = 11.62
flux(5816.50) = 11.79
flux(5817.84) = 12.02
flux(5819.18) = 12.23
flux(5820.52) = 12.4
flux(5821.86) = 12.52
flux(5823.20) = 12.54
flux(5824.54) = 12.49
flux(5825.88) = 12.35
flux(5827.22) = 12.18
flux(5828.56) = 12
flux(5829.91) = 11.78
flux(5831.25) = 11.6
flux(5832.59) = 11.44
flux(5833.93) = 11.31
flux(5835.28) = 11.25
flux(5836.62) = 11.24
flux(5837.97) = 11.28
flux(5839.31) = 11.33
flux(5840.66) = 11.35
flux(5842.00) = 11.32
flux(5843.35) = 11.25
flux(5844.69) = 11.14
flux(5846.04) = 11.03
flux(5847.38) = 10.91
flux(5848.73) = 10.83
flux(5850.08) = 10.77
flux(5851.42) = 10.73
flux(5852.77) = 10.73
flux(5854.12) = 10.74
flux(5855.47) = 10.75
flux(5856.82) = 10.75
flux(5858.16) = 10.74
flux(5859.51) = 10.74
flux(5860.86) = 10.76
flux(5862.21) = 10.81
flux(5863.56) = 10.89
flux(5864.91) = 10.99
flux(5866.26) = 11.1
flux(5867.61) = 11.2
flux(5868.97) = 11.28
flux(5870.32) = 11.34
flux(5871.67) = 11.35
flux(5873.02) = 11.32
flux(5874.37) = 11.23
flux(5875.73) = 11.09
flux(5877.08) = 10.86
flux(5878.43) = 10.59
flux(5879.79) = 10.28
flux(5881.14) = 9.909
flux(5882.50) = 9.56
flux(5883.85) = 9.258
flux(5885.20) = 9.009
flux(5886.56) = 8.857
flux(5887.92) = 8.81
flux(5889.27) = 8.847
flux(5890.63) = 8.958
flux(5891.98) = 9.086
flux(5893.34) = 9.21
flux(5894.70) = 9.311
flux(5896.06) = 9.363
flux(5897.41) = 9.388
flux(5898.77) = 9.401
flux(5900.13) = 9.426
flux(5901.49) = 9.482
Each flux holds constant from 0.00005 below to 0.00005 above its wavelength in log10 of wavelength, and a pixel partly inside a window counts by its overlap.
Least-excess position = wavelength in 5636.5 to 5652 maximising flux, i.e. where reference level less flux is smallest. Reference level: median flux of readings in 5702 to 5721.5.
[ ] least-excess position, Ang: 5637.18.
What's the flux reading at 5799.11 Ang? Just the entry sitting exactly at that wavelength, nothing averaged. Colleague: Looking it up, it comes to 12.13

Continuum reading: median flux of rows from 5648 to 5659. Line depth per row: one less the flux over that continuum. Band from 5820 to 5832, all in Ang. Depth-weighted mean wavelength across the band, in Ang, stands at 5829.0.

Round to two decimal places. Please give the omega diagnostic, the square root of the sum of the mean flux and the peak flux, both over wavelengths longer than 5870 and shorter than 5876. 4.76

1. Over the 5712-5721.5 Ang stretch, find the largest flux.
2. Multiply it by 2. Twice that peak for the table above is 22.5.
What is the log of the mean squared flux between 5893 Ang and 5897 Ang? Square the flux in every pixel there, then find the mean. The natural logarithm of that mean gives 4.46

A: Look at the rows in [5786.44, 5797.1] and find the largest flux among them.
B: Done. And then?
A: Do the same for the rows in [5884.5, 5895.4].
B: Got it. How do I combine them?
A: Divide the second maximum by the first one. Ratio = 0.77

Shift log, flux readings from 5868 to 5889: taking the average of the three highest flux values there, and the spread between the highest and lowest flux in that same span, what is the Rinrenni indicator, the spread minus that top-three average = -8.8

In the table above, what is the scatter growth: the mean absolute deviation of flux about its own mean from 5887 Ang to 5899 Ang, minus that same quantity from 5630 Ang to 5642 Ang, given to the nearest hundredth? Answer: 0.05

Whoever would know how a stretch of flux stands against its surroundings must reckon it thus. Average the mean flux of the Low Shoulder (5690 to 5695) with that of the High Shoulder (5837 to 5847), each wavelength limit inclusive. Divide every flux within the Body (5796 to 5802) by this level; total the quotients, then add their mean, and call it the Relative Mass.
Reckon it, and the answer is 6.26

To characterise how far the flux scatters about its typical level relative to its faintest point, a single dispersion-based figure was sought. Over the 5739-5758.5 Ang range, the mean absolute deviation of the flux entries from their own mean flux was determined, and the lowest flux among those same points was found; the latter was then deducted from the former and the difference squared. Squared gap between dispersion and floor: 113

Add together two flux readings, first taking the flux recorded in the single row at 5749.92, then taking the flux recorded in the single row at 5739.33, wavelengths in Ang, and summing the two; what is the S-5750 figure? 22.8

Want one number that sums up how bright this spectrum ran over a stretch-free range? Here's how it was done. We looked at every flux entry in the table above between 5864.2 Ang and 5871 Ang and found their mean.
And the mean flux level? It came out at 11.2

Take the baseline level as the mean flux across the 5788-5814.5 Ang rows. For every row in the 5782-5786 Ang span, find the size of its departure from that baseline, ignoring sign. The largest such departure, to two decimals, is 0.59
